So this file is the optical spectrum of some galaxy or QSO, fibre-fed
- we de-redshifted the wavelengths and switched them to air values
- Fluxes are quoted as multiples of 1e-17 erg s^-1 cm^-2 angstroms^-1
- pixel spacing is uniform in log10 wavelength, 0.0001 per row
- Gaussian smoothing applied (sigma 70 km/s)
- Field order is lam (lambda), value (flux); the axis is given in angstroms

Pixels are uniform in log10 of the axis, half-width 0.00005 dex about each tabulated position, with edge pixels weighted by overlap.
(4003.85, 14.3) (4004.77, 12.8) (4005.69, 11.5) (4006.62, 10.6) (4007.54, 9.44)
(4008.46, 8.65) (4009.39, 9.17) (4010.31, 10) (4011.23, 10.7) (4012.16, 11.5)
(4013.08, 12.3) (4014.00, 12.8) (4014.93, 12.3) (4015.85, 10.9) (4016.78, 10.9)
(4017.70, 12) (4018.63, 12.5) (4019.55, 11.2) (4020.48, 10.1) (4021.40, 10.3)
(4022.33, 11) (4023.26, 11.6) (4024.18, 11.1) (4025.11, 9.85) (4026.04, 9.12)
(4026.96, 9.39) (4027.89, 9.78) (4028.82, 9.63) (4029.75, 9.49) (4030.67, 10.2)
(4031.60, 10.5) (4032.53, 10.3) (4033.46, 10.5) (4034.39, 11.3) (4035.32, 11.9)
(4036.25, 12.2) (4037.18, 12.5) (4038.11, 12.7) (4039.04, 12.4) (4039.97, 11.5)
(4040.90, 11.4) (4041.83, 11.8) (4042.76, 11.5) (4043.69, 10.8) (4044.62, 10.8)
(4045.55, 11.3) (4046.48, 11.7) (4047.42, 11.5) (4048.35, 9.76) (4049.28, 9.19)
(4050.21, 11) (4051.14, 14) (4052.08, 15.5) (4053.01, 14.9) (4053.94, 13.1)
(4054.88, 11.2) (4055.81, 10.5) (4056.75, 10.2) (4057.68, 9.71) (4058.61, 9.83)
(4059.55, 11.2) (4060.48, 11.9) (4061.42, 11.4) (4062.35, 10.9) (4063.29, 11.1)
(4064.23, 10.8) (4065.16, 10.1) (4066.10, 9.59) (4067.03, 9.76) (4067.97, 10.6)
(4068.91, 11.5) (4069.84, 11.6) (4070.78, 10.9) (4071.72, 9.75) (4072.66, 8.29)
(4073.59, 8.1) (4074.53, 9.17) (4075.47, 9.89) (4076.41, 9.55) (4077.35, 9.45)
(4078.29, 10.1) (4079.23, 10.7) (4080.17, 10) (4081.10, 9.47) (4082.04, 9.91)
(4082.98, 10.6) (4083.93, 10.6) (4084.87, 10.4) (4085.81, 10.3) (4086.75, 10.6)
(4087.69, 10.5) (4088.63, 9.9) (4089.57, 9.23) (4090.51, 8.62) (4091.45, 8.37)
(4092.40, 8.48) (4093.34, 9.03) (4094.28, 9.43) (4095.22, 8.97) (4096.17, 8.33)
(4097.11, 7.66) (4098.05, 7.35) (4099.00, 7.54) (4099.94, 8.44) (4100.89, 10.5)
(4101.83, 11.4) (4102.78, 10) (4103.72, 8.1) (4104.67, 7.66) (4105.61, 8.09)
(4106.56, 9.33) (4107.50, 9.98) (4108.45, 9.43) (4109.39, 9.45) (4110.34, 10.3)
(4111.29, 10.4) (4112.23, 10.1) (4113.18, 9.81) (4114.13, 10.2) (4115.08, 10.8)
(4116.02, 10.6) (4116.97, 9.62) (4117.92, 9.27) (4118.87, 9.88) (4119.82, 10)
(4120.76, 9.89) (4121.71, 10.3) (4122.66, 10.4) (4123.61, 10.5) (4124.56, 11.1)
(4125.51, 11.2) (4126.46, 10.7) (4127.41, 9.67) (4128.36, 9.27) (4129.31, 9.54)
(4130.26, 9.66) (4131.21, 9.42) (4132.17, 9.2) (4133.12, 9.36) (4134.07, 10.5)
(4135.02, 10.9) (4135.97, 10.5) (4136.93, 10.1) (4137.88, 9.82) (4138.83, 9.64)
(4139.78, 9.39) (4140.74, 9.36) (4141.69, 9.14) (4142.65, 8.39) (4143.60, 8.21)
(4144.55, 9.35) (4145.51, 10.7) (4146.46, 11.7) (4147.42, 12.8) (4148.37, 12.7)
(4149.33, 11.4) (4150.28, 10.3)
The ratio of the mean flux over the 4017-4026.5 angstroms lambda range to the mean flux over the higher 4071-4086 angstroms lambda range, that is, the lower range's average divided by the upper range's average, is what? 1.11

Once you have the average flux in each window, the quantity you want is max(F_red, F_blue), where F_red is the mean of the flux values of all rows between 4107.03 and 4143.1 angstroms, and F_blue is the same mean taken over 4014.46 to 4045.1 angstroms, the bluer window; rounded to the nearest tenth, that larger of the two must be 11.0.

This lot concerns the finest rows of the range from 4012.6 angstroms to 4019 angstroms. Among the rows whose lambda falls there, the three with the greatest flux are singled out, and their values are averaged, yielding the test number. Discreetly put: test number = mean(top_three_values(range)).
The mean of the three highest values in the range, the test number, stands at 12.5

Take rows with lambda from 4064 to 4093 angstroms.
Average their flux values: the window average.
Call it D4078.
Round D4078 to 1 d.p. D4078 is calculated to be 9.9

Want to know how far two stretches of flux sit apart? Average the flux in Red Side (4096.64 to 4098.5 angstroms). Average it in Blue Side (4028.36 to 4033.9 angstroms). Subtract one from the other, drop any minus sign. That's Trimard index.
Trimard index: 2.6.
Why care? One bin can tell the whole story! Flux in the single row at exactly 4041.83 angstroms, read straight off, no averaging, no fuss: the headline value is 11.8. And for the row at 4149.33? 11.4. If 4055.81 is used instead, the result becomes 10.5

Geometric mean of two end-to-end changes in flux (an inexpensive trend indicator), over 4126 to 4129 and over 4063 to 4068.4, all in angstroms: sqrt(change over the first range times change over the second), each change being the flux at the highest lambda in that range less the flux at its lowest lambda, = 0.85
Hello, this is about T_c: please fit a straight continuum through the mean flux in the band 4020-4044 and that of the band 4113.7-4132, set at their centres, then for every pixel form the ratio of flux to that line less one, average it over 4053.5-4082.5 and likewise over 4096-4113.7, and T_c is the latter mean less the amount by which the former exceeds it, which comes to -0.19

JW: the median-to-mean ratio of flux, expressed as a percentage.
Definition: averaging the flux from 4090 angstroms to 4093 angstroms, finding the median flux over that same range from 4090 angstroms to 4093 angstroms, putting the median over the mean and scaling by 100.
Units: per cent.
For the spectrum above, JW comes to 100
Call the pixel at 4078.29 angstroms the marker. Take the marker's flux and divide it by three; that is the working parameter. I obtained 3.37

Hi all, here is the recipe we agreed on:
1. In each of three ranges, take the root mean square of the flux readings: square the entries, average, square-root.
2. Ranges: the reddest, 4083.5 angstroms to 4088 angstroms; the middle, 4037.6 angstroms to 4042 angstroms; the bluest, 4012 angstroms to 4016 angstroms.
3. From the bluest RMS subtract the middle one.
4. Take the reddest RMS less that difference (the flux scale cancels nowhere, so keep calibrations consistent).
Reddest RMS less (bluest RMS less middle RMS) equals 10.5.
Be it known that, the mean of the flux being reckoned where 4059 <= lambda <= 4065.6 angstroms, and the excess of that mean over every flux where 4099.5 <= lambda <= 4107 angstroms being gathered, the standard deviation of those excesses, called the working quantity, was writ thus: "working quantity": 1.3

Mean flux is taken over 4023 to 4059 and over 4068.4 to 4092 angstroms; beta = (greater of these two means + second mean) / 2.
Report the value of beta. 10.5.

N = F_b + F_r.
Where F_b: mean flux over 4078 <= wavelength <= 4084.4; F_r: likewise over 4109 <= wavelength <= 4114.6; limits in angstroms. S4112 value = 20.2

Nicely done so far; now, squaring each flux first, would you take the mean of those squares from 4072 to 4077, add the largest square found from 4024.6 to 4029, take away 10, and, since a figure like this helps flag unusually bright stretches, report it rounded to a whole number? 169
